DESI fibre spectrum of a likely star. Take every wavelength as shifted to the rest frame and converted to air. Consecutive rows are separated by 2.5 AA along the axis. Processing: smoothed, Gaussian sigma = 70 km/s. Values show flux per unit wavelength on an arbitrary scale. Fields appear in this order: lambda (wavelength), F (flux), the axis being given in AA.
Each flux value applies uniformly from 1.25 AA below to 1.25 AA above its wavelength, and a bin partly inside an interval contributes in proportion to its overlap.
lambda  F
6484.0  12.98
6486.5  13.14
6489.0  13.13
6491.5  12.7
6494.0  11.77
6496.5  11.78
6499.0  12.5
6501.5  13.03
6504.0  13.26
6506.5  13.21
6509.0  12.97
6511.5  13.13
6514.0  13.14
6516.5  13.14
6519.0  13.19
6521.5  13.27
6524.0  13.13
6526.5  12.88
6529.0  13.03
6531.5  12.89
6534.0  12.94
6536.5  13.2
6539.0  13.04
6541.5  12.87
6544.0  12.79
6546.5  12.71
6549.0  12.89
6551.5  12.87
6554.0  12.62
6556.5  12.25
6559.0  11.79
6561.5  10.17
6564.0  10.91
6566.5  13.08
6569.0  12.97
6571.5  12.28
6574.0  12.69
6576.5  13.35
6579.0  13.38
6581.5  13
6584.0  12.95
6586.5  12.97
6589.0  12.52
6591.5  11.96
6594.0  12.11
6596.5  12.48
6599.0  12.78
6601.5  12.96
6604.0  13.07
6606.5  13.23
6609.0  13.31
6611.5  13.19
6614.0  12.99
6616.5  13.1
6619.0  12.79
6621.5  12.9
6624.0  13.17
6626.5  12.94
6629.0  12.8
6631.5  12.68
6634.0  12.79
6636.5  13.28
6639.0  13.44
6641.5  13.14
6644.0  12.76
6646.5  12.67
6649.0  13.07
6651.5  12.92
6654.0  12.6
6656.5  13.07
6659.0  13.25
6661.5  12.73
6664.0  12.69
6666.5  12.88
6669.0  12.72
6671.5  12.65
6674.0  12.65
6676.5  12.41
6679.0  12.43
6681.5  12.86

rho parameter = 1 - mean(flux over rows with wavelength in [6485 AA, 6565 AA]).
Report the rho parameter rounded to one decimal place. -11.7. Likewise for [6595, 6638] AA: -12.0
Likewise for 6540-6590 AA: -11.6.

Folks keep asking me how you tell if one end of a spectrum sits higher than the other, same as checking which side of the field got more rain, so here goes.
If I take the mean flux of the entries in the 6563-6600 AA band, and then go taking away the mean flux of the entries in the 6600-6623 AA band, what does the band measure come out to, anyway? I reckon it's -0.4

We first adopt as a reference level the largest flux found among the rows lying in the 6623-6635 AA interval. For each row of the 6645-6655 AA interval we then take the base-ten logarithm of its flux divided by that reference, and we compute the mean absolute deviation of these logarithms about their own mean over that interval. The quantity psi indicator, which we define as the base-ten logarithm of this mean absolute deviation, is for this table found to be -2.21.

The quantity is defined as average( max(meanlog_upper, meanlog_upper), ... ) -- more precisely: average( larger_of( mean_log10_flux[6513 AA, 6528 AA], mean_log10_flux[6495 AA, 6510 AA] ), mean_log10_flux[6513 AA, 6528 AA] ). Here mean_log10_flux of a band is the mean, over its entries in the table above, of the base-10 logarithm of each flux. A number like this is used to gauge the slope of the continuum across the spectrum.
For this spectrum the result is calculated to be 1.12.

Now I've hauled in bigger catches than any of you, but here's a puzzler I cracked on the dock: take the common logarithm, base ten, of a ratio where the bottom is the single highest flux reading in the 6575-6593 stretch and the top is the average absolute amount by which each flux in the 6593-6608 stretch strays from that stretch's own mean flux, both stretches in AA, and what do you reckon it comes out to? -1.62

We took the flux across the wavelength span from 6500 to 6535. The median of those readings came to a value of 13.13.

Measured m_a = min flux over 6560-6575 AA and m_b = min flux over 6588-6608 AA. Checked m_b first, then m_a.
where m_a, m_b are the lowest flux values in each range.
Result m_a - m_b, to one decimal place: -1.8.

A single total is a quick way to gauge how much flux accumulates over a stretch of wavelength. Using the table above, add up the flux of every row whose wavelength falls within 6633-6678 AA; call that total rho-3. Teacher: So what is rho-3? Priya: 232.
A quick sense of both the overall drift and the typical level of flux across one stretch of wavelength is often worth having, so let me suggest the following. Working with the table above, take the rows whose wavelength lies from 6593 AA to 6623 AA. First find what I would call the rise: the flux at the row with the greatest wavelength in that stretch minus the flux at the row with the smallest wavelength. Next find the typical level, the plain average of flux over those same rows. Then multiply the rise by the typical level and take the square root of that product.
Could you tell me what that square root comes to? 3.2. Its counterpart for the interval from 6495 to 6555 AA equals 3.3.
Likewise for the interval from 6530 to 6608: 2.1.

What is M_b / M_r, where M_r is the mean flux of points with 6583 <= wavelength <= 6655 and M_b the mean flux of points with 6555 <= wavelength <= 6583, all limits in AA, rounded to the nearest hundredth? 0.96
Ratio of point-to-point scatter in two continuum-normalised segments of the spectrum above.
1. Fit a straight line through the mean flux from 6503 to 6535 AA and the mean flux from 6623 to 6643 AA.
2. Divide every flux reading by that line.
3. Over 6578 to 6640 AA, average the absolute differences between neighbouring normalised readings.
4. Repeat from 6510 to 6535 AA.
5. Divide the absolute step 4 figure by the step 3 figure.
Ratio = 0.45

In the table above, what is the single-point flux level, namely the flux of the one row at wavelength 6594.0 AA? 12.11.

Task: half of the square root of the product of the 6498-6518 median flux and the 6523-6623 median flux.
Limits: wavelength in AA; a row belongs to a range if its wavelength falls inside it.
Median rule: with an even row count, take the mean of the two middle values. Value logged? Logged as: 6.51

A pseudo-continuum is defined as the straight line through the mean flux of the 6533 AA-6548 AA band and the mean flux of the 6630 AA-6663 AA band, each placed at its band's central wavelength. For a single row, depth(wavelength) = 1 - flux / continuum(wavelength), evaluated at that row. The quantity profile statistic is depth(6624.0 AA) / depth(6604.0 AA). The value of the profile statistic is 1.7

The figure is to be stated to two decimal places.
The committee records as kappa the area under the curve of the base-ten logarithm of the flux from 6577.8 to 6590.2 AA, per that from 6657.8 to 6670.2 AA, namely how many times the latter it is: 1.00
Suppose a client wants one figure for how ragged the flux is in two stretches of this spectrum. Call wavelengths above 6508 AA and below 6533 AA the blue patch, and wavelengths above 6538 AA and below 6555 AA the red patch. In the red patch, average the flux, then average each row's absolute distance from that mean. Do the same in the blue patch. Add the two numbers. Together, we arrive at 0.2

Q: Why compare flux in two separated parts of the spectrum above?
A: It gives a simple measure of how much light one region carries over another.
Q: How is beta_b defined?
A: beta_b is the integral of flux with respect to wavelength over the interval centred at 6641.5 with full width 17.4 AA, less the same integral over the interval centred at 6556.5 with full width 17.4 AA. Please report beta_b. 19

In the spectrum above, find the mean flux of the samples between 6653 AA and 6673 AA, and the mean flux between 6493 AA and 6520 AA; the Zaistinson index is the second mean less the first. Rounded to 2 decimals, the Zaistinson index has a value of 0.01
